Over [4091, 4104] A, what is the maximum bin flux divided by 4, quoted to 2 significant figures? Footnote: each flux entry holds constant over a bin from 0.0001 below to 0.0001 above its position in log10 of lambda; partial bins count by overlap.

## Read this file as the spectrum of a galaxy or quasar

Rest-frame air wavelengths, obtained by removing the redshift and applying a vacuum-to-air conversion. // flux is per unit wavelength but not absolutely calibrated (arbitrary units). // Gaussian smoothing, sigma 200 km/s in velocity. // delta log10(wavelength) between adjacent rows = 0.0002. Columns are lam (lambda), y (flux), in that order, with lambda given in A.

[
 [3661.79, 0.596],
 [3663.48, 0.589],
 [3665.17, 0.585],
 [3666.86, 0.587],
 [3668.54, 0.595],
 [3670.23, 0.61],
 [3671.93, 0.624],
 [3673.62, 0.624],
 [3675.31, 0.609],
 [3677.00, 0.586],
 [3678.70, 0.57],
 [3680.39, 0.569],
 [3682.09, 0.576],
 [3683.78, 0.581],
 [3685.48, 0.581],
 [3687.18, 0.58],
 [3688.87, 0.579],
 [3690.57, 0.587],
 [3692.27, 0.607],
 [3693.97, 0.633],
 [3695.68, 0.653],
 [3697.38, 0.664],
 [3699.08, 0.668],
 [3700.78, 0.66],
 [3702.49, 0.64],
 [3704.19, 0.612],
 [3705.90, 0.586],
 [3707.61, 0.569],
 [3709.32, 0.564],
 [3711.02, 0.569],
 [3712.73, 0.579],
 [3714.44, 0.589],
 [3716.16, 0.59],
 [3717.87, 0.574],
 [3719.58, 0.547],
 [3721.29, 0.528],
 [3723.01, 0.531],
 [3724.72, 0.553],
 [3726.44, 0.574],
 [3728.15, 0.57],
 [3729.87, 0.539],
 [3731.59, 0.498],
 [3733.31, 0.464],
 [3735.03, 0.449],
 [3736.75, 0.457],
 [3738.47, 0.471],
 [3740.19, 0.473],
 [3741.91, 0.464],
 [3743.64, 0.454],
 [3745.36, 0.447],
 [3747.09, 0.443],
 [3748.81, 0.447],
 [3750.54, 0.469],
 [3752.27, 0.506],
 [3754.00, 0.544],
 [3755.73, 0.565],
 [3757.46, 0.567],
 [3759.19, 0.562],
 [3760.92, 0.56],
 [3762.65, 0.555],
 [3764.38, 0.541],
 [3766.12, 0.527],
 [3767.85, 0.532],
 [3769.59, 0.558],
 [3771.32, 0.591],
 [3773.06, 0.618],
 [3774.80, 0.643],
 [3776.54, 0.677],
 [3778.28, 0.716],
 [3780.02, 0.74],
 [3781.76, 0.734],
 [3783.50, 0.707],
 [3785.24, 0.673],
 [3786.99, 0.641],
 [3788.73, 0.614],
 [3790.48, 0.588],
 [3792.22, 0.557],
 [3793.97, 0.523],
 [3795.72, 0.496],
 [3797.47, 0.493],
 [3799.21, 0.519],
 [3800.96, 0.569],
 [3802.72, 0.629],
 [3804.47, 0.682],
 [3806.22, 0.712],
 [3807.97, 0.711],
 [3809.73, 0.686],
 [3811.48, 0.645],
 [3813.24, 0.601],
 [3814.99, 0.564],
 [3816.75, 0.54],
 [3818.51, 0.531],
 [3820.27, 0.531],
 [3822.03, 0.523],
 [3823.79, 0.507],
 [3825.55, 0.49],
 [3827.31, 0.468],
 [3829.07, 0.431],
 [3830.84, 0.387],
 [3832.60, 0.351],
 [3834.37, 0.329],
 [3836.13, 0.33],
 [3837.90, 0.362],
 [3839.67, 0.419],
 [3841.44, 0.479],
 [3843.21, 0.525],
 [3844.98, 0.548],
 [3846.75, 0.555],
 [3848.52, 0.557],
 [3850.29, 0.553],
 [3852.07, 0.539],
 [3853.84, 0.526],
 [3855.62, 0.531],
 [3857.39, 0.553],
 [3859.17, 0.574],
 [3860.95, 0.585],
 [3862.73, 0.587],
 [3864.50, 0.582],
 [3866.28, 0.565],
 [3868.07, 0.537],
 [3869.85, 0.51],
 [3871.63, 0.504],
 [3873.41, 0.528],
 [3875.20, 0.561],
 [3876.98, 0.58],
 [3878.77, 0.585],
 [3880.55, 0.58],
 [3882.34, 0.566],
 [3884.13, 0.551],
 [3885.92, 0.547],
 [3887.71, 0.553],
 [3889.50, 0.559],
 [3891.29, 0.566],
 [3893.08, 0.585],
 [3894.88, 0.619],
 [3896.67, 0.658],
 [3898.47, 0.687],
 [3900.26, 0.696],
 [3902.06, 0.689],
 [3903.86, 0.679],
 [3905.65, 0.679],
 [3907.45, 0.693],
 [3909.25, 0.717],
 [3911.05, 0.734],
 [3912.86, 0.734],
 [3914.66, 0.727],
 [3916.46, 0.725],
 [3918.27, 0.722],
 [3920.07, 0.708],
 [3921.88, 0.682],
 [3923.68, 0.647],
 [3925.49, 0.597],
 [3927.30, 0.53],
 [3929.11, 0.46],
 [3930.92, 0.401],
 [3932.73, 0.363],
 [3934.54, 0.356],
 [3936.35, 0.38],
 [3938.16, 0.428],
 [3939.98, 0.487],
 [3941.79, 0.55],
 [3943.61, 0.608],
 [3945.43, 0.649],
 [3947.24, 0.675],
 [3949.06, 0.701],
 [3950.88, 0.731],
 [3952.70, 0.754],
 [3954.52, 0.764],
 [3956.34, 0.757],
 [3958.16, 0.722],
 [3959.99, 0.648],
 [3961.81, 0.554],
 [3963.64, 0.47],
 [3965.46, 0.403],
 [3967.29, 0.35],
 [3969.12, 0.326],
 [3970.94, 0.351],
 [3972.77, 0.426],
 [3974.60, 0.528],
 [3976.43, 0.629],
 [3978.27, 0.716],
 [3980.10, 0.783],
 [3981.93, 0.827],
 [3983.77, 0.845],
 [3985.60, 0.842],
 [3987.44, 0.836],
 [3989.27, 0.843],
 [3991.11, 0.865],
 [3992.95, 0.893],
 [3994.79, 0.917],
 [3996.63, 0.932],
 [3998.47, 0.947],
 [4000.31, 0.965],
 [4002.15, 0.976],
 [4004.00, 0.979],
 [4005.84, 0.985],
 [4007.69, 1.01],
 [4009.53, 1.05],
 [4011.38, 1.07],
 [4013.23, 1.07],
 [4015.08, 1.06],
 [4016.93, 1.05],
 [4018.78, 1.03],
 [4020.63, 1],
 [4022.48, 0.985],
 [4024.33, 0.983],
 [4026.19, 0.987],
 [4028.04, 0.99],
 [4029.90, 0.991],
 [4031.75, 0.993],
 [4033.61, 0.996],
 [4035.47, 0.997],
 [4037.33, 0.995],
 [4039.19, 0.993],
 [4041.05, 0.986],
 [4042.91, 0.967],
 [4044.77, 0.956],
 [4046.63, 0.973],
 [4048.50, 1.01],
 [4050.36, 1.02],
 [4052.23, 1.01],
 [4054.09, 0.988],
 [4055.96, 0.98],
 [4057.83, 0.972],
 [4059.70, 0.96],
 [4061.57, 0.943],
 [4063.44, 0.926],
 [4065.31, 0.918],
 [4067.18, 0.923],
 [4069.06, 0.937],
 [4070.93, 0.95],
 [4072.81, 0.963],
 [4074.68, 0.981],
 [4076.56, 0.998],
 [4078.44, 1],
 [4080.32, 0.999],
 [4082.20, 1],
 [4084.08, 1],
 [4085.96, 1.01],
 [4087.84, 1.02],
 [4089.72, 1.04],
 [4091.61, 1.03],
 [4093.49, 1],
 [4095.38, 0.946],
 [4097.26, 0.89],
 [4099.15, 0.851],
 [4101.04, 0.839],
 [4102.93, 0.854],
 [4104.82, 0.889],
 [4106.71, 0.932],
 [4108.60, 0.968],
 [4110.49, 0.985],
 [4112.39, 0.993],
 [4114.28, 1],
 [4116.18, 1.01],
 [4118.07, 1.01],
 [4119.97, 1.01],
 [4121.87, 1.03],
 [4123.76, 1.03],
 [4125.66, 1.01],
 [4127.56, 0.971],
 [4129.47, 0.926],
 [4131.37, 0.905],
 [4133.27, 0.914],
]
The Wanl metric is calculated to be 0.26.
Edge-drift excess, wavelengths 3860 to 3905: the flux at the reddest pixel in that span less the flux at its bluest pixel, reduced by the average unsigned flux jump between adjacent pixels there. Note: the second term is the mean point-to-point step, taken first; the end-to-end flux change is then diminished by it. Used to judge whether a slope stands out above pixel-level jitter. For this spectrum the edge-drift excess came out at 0.08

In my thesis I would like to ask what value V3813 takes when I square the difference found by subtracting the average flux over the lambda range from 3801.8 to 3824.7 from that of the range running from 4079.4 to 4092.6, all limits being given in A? 0.17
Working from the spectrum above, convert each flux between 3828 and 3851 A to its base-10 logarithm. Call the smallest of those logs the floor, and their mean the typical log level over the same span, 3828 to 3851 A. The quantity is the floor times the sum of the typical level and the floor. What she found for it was 0.41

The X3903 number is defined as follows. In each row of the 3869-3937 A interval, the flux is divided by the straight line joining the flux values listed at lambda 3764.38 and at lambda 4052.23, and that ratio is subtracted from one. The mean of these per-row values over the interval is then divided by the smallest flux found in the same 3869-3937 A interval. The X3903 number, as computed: 0.62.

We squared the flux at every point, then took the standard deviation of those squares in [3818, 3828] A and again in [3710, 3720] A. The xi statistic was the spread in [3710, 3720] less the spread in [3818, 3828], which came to -0.007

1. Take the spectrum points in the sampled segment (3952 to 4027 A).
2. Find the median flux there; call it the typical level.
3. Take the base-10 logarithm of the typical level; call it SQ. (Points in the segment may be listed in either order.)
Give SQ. -0.073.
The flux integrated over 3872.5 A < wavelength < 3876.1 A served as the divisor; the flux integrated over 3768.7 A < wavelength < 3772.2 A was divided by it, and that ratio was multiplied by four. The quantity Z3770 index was 4.1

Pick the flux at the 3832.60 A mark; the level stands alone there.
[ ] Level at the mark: 0.351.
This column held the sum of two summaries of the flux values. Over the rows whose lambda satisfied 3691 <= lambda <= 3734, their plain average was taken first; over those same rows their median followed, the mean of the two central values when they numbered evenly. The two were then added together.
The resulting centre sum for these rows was 1.2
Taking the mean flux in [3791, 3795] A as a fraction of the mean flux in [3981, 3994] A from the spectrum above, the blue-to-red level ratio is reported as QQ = 0.6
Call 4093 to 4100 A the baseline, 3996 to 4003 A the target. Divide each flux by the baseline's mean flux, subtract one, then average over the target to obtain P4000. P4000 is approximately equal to 0.04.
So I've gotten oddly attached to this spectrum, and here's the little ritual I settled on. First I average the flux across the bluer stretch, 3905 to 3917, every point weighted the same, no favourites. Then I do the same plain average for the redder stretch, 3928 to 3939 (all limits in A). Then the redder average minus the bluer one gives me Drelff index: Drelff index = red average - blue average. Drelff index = -0.32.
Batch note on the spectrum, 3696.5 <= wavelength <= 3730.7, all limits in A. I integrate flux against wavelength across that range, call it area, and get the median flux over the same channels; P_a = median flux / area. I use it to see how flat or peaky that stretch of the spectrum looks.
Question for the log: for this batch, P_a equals 0.0287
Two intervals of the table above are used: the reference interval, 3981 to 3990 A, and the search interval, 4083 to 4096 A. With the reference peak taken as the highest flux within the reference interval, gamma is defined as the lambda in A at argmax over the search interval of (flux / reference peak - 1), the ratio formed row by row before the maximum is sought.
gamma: 4089.72 A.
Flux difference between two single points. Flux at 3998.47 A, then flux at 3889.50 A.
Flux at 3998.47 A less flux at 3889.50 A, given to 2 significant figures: 0.39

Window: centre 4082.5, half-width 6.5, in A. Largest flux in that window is 1.02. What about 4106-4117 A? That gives 1.01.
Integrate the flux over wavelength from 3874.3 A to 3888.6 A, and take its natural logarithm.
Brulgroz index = 2.09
